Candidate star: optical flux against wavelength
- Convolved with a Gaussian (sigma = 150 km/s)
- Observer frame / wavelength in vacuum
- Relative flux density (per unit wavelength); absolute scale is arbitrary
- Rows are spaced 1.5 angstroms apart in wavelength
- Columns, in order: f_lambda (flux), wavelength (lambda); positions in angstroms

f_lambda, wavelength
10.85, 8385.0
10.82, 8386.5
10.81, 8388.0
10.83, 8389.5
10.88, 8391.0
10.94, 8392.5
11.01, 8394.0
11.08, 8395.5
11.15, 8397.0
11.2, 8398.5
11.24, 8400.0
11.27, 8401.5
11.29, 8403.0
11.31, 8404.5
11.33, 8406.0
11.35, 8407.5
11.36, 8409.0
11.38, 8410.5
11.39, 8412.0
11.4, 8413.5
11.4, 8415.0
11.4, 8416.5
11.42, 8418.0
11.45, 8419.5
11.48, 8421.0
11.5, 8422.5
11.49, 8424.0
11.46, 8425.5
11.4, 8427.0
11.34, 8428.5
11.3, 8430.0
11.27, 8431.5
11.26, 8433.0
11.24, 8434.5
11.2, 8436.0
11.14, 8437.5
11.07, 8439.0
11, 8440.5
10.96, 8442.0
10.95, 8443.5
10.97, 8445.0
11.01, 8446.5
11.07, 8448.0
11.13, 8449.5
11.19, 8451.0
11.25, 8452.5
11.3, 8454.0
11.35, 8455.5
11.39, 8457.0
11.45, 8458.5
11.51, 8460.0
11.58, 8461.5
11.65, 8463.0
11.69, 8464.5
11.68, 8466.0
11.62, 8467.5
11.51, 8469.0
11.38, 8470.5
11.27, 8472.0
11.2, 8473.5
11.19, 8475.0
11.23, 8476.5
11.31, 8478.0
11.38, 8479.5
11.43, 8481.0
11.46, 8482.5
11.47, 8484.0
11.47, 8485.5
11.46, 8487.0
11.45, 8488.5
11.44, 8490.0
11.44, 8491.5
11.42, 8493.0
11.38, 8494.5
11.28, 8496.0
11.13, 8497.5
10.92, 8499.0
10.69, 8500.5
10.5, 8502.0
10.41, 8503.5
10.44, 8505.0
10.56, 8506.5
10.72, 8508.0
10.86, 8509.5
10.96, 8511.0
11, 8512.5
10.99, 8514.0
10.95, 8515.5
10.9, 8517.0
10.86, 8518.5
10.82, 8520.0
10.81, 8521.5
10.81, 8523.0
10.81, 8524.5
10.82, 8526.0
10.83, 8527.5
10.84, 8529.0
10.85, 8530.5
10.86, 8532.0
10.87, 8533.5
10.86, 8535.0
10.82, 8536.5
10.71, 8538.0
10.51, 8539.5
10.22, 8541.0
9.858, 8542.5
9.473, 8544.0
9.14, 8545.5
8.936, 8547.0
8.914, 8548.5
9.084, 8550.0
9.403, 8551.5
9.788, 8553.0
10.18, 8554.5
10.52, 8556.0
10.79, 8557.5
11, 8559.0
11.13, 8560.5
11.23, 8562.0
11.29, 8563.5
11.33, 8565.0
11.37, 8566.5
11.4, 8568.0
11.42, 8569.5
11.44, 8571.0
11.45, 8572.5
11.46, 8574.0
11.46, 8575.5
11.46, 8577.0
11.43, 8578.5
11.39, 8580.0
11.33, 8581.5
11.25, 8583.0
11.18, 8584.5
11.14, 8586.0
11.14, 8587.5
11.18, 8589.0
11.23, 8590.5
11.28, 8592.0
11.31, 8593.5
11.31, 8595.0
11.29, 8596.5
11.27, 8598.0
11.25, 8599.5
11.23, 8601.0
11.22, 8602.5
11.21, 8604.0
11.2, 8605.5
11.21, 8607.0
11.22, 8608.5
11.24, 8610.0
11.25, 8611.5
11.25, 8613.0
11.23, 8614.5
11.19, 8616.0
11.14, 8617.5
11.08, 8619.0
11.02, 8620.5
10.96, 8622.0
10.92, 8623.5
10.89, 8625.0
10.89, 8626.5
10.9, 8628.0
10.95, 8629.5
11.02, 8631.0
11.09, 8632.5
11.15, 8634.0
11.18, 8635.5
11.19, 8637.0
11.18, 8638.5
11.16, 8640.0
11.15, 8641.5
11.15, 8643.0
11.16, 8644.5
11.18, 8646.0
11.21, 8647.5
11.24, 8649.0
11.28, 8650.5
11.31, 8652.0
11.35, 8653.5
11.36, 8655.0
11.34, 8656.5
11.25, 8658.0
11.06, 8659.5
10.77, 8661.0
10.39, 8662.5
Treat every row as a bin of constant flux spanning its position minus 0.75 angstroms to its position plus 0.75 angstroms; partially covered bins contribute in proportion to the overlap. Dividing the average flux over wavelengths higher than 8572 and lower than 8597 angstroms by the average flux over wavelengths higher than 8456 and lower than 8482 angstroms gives 0.99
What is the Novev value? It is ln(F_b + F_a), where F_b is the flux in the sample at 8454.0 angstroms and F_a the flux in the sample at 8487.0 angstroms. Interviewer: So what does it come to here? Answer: 3.13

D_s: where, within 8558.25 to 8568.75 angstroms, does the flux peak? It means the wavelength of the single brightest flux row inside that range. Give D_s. 8568.0 angstroms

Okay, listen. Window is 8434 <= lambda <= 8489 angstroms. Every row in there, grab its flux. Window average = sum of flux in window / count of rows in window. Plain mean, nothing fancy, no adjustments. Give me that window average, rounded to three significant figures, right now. 11.3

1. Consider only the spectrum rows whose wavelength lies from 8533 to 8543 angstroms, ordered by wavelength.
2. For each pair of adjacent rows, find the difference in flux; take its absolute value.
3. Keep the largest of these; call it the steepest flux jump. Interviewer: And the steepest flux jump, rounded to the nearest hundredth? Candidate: 0.36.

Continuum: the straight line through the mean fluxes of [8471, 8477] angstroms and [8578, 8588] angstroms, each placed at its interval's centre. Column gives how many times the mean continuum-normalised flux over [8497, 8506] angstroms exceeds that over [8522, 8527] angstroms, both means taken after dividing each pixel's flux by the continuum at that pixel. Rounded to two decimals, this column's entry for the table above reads 0.99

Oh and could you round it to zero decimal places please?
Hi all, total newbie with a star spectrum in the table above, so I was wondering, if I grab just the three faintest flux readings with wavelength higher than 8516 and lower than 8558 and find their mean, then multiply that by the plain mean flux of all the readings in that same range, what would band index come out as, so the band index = 93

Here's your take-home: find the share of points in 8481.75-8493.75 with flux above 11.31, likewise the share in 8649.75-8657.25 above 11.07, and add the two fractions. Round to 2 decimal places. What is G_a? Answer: 2.00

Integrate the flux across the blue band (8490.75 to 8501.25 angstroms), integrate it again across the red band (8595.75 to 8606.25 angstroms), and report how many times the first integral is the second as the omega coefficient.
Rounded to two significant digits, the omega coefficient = 0.99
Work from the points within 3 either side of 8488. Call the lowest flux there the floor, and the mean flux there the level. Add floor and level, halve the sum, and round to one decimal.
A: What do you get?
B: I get 11.4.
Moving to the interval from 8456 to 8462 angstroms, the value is 11.4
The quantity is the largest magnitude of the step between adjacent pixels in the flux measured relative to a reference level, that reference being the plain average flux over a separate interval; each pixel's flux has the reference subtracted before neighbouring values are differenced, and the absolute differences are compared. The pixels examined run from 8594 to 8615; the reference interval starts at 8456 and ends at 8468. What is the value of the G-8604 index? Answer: 0.020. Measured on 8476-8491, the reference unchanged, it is 0.080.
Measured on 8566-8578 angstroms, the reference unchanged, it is 0.030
